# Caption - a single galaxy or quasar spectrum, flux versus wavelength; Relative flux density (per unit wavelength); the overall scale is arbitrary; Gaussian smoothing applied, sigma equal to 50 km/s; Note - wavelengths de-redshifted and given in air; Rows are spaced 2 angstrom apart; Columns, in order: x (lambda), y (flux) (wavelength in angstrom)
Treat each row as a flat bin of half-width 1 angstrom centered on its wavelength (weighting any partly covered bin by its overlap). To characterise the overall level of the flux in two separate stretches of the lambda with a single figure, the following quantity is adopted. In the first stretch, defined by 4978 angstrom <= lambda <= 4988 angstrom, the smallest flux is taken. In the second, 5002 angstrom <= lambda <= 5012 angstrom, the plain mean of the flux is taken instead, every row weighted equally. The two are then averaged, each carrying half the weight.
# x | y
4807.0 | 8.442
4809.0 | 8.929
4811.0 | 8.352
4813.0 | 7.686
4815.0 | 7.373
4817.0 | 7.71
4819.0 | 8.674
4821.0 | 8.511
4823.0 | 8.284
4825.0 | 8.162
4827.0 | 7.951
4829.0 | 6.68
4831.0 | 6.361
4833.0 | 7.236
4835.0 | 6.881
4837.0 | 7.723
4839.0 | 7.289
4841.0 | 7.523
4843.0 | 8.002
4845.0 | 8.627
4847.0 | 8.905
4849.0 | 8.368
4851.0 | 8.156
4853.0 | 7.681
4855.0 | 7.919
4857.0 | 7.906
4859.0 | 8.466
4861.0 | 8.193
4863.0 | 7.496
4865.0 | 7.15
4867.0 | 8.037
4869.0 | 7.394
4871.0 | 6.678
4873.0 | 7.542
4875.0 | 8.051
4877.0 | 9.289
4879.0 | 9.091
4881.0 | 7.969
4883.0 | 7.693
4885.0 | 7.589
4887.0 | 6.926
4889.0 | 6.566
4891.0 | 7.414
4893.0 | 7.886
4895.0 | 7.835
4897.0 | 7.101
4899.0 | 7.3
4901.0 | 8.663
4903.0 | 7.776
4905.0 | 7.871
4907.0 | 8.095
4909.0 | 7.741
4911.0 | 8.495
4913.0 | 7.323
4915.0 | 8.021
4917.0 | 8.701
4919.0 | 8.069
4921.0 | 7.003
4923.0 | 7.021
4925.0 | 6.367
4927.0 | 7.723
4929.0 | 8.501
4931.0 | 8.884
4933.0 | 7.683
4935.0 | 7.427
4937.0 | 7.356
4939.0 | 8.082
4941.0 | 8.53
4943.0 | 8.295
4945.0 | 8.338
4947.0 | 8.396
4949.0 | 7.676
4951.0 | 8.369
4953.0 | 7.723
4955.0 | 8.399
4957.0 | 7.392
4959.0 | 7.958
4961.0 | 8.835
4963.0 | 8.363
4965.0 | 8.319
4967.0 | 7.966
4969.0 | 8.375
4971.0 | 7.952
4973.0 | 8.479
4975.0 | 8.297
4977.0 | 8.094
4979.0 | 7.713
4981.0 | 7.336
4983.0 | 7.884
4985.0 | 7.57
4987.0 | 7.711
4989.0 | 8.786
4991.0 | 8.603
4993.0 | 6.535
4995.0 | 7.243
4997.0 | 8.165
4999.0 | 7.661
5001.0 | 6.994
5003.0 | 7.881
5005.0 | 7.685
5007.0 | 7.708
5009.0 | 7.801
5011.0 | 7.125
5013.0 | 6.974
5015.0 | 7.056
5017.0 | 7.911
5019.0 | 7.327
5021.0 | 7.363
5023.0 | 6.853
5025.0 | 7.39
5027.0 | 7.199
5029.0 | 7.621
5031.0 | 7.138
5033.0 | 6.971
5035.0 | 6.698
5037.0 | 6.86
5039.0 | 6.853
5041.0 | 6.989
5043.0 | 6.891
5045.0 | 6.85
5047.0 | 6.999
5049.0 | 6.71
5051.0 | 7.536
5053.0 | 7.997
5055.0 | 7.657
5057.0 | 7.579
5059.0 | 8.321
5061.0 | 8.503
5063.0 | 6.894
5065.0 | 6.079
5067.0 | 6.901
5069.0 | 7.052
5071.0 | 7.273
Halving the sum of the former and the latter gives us 7.49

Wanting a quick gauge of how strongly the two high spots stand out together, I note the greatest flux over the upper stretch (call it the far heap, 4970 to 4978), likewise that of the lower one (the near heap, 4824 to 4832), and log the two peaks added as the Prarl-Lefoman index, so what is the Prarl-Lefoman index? 16.6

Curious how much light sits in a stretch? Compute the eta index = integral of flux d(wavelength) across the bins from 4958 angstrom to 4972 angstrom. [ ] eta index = 116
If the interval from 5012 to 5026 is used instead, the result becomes 102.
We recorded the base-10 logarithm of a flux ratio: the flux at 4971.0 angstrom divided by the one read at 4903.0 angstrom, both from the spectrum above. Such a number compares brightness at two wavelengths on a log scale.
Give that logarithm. 0.01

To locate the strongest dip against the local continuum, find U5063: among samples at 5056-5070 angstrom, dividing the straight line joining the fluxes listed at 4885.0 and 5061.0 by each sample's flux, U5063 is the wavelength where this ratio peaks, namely 5065.0 angstrom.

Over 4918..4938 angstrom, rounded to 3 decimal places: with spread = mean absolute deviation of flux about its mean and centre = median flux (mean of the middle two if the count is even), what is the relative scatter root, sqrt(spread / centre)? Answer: 0.274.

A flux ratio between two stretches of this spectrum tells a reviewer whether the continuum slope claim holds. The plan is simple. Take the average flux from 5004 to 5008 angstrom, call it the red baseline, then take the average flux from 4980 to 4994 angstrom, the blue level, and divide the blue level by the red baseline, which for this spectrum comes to 1.01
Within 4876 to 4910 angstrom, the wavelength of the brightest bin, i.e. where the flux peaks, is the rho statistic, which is 4877.0 angstrom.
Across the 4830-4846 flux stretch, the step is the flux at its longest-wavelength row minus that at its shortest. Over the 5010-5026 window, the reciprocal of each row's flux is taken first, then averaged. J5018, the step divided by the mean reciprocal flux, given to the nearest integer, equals 16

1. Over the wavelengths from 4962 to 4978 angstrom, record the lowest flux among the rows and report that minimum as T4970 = 7.952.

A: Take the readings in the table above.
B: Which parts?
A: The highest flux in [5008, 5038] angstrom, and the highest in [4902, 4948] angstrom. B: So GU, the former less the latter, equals -1.0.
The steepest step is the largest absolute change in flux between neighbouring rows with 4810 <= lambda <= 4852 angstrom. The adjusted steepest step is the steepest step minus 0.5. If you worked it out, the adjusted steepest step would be 0.77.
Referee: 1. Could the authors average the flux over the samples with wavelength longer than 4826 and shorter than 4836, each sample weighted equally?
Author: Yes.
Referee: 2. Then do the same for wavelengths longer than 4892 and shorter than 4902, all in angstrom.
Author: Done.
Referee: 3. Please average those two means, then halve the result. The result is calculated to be 3.69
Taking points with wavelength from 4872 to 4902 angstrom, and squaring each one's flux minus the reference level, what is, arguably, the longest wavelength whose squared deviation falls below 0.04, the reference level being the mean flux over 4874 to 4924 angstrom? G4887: 4895.0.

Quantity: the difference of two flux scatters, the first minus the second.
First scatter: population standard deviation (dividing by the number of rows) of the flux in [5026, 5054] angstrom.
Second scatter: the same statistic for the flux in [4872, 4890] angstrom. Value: -0.48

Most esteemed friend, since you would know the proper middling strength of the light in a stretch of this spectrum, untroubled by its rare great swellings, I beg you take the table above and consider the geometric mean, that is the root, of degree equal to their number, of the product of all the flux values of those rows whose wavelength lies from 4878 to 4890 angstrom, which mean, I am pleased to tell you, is 7.60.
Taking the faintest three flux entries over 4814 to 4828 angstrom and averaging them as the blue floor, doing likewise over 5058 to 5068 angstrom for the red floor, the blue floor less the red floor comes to 1.1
